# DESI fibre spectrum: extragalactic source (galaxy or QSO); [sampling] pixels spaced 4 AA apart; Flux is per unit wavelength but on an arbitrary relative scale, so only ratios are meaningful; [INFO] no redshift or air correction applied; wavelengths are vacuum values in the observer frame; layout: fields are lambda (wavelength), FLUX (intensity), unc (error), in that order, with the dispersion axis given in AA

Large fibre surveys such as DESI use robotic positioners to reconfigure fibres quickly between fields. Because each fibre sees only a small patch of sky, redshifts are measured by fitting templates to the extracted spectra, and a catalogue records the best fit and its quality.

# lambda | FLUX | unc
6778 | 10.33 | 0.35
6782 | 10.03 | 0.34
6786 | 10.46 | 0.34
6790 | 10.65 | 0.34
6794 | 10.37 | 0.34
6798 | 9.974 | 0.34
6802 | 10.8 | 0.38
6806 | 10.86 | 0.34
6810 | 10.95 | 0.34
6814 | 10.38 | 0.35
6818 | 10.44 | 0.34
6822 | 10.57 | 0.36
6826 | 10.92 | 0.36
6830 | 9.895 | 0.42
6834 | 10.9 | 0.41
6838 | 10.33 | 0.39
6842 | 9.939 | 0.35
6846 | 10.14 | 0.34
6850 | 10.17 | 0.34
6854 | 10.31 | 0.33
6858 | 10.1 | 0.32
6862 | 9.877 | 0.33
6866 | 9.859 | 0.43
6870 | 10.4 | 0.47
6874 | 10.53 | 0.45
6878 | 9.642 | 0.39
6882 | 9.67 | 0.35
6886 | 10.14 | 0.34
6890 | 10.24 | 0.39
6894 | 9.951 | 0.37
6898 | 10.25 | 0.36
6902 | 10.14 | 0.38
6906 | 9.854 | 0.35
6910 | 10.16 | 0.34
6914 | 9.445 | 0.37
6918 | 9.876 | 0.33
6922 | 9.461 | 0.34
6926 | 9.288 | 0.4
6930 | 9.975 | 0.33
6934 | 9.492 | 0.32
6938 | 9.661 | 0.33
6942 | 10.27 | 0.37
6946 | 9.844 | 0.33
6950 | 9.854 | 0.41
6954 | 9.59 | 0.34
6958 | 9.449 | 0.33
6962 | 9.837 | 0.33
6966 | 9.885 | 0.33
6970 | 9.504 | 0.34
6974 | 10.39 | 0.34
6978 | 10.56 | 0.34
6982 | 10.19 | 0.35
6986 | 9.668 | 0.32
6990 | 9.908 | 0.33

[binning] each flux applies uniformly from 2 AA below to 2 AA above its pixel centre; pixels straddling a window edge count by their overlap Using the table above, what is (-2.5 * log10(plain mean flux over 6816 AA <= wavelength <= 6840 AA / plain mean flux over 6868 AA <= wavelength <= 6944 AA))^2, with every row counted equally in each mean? 0.004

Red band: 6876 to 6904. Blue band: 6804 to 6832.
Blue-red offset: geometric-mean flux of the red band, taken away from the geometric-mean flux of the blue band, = 0.57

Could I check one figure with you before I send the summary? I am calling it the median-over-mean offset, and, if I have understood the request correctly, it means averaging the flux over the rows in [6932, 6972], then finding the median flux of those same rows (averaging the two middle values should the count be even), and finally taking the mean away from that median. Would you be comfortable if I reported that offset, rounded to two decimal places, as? 0.01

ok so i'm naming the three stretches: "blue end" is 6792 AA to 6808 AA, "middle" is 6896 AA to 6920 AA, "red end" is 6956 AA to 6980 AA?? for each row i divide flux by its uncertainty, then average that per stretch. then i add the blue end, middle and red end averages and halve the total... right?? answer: 43.9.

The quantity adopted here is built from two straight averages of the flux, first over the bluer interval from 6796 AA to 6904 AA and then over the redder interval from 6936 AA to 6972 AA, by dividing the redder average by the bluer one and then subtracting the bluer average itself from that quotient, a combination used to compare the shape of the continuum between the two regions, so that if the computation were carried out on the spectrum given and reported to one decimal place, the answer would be -9.3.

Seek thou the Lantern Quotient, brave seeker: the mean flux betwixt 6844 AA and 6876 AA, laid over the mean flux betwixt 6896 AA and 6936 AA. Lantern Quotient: 1.039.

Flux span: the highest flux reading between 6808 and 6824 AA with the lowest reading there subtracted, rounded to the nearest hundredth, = 0.57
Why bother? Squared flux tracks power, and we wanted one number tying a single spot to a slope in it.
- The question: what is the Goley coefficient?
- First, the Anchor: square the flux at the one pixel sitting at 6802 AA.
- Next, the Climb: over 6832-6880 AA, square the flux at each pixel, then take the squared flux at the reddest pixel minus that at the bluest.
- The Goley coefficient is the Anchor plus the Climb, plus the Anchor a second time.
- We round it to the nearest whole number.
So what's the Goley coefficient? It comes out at 207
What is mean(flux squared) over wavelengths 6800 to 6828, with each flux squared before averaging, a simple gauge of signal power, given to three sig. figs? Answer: 115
